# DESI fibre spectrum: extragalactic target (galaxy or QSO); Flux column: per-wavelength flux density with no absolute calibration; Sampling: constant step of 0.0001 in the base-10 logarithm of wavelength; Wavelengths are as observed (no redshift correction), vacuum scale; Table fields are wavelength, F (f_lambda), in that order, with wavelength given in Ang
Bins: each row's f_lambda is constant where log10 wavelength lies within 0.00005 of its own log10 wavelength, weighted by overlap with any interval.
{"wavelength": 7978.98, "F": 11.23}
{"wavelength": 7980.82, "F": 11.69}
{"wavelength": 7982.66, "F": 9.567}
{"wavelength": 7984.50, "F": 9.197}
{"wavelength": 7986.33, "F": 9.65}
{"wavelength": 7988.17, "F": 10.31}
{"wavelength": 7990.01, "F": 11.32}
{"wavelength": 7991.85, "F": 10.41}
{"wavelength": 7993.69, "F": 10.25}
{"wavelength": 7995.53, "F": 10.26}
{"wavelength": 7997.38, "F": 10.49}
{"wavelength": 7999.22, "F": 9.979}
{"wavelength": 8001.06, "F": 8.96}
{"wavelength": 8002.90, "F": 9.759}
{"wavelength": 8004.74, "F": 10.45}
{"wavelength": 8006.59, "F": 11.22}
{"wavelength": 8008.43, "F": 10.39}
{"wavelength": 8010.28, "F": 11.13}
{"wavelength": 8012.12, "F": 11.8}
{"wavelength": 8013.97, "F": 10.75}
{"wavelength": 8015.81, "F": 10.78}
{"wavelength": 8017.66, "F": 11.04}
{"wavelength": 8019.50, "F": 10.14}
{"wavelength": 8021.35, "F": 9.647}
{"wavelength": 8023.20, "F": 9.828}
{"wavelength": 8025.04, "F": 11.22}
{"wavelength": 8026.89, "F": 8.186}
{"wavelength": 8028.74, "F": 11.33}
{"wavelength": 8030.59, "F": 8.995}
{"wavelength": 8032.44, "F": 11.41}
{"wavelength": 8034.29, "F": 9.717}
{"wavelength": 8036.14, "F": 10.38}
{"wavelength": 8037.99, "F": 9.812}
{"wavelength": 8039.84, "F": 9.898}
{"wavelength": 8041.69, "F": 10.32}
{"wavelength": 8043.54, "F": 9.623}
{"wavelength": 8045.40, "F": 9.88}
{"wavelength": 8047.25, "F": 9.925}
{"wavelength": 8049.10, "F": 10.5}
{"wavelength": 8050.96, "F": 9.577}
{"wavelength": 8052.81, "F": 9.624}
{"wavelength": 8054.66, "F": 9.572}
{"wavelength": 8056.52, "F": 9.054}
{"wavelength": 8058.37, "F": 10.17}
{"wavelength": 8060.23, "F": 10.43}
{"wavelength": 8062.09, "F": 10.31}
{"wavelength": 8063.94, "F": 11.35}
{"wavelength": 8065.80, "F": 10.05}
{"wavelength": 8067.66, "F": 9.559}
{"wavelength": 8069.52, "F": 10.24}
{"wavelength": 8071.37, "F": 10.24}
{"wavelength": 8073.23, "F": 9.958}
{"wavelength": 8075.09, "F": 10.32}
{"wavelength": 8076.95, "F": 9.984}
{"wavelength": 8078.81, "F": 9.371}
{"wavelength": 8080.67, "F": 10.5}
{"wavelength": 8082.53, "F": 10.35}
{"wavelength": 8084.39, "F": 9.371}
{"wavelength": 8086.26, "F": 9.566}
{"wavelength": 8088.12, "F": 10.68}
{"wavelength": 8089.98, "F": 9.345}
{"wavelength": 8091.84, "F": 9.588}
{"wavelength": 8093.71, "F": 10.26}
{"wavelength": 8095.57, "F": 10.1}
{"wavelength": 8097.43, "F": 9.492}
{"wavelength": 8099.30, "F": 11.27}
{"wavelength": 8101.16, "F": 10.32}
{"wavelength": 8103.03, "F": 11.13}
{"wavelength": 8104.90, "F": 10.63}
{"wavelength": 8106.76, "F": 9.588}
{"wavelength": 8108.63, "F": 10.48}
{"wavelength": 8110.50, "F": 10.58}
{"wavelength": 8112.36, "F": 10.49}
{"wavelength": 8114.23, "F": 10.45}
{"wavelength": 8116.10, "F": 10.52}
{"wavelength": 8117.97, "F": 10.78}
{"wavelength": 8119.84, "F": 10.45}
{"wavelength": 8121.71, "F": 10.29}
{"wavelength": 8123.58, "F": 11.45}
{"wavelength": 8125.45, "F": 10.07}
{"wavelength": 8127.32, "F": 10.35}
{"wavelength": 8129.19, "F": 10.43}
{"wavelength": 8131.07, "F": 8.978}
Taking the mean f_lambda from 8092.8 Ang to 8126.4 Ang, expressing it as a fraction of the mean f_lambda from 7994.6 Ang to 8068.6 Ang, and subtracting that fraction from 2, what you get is 0.97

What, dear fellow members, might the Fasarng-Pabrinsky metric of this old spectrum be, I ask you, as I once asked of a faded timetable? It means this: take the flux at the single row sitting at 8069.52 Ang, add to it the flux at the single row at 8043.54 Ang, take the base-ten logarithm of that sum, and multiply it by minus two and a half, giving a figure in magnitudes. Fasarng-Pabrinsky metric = -3.25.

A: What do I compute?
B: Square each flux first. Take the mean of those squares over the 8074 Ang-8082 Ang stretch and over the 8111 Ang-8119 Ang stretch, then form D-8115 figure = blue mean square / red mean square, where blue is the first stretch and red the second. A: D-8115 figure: 0.91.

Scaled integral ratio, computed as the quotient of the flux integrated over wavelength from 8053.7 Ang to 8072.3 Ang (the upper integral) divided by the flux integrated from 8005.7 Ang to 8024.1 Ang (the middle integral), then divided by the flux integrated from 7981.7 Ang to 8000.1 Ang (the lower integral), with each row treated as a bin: 0.0051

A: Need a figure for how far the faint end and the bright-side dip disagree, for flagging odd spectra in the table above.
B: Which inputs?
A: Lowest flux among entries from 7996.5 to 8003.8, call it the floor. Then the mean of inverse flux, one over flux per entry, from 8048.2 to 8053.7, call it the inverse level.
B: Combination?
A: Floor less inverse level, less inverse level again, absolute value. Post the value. 8.76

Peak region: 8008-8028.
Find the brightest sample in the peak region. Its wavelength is 8012.12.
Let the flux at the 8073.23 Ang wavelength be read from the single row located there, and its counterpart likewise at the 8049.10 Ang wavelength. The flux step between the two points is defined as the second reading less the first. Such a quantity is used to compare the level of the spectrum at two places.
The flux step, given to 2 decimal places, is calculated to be 0.54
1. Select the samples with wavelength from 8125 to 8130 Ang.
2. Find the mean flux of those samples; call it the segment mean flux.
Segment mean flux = 10.3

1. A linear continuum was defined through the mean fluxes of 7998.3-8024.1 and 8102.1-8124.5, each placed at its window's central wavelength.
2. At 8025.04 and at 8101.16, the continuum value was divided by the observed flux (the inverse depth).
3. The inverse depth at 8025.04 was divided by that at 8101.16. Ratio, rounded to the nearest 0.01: 0.91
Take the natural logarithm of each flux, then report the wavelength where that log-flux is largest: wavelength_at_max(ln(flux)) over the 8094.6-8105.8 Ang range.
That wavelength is 8099.30 Ang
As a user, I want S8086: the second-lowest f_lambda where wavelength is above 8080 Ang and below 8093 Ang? 9.371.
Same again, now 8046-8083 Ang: 9.371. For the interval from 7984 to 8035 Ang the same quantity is 8.96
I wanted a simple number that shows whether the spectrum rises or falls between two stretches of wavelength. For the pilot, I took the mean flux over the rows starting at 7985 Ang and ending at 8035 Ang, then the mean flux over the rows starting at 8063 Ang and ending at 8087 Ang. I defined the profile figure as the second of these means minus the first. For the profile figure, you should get -0.3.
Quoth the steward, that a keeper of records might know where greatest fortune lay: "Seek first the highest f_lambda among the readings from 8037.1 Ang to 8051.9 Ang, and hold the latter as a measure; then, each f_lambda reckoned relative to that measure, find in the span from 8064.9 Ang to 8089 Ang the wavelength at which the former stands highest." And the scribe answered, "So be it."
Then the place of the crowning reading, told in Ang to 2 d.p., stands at 8088.12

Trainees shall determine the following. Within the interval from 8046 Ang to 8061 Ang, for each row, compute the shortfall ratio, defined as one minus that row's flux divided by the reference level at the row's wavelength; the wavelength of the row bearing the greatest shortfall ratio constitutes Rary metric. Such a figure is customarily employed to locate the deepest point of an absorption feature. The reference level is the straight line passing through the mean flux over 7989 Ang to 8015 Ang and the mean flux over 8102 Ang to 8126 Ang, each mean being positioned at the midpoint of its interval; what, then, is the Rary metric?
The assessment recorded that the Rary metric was 8056.52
